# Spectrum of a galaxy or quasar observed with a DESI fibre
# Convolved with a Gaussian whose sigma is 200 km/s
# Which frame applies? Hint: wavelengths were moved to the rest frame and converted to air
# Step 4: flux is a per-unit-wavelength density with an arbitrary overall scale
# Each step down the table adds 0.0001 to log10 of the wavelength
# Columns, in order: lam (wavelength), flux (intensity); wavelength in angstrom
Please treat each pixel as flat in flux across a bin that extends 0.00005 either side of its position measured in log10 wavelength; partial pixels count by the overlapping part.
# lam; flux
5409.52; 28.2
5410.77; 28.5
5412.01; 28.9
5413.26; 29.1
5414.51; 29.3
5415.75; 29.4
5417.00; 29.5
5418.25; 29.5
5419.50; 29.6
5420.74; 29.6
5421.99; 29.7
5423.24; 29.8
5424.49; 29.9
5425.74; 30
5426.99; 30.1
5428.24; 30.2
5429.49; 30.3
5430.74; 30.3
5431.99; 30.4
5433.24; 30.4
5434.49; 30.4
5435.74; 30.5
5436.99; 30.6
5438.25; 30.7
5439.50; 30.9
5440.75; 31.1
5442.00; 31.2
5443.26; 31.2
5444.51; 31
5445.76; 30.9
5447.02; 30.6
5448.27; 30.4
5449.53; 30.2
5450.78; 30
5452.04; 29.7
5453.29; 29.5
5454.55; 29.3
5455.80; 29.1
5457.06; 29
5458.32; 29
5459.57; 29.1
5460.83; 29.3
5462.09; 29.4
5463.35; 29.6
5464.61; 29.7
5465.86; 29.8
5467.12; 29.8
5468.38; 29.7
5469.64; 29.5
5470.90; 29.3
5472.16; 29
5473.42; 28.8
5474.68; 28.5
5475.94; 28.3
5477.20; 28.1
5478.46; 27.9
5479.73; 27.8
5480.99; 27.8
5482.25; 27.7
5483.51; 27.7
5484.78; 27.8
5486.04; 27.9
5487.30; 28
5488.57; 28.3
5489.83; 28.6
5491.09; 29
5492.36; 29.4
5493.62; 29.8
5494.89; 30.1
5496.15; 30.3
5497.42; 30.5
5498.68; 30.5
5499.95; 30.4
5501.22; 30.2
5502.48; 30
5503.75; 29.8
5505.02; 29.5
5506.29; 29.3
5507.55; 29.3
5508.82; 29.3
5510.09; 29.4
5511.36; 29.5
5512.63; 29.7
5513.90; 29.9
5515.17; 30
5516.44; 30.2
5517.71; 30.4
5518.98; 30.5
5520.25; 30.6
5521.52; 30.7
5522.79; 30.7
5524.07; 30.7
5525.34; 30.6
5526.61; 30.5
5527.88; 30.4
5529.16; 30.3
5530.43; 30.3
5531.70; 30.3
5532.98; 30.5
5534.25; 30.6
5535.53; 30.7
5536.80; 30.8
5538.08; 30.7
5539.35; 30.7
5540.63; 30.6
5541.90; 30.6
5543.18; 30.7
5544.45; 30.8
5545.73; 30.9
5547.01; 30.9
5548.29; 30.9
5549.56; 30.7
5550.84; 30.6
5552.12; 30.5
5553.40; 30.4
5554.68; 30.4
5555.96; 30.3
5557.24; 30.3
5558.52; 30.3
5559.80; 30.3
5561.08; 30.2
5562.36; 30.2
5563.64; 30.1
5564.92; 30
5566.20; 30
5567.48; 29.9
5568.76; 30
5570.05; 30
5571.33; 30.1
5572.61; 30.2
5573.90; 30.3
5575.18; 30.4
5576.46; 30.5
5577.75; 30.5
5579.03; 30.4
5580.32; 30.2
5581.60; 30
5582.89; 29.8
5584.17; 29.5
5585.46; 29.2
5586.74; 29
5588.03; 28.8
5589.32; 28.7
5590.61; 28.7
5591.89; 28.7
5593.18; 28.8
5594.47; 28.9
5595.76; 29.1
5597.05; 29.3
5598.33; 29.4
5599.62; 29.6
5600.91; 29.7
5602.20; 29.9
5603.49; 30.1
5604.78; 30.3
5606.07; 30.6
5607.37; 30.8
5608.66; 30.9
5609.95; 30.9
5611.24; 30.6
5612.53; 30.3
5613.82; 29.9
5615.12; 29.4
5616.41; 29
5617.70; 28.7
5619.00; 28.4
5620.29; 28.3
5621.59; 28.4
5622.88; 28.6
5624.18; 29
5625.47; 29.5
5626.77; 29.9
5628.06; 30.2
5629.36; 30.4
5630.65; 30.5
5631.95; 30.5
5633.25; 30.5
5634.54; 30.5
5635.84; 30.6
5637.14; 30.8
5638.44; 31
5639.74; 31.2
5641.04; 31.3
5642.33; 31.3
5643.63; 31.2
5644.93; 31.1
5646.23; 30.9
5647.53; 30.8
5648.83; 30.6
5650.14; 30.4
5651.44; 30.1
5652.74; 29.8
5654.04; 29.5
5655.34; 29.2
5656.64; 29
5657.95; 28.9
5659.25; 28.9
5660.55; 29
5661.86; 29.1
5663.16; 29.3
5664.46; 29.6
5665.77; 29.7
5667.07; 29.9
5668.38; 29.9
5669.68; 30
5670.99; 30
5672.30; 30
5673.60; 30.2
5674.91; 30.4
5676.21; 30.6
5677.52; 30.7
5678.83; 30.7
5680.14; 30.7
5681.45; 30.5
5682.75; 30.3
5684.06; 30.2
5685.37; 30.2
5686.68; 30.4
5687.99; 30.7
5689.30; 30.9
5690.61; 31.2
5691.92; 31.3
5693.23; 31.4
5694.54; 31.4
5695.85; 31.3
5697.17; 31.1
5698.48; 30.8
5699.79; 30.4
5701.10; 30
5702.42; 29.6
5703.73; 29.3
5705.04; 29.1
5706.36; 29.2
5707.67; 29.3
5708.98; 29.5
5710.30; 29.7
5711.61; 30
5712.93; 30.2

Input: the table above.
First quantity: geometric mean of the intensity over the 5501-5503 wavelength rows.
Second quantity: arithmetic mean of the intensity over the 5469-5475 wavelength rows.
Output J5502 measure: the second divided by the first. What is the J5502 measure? 0.96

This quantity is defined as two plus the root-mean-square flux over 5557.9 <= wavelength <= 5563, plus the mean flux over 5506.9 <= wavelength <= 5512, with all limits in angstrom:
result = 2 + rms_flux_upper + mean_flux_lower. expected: 61.6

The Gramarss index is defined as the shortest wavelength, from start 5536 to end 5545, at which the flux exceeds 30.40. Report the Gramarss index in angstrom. 5536.80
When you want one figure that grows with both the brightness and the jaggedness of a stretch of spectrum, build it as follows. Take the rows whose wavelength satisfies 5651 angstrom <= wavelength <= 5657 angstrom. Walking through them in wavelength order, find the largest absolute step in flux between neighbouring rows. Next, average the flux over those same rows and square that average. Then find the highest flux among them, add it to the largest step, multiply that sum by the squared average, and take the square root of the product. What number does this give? 163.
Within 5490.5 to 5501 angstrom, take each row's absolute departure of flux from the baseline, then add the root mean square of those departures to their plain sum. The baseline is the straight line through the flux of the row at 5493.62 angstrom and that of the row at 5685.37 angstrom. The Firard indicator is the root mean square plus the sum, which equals 4.5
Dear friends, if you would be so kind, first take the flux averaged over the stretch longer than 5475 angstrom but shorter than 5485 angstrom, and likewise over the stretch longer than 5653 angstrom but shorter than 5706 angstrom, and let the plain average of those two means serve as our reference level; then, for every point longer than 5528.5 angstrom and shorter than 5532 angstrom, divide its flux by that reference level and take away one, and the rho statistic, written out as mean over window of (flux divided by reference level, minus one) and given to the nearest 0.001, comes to 0.044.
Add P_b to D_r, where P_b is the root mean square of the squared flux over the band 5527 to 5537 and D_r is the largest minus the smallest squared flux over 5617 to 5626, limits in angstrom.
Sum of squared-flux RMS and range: 999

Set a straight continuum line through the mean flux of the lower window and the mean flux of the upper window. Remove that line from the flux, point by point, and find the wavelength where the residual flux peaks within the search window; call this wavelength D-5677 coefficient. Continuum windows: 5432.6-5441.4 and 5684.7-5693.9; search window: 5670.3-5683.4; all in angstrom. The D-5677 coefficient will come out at 5677.52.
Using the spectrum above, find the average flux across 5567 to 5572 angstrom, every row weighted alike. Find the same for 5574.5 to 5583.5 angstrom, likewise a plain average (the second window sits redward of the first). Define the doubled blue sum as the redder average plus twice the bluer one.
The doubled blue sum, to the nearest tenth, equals 90.3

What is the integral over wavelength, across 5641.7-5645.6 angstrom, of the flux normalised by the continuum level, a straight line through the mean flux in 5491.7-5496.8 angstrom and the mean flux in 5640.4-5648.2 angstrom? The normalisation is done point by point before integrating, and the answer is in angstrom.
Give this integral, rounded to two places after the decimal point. 3.91 angstrom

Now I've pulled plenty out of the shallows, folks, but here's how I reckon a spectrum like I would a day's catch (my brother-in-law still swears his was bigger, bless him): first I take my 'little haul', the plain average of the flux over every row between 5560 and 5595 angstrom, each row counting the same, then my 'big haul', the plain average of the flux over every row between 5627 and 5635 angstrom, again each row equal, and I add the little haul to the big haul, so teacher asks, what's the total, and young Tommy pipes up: 60.2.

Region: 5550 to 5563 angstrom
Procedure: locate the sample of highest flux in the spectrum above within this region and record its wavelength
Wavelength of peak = 5550.84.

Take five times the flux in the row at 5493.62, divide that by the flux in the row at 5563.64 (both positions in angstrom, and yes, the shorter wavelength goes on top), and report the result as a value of 4.95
